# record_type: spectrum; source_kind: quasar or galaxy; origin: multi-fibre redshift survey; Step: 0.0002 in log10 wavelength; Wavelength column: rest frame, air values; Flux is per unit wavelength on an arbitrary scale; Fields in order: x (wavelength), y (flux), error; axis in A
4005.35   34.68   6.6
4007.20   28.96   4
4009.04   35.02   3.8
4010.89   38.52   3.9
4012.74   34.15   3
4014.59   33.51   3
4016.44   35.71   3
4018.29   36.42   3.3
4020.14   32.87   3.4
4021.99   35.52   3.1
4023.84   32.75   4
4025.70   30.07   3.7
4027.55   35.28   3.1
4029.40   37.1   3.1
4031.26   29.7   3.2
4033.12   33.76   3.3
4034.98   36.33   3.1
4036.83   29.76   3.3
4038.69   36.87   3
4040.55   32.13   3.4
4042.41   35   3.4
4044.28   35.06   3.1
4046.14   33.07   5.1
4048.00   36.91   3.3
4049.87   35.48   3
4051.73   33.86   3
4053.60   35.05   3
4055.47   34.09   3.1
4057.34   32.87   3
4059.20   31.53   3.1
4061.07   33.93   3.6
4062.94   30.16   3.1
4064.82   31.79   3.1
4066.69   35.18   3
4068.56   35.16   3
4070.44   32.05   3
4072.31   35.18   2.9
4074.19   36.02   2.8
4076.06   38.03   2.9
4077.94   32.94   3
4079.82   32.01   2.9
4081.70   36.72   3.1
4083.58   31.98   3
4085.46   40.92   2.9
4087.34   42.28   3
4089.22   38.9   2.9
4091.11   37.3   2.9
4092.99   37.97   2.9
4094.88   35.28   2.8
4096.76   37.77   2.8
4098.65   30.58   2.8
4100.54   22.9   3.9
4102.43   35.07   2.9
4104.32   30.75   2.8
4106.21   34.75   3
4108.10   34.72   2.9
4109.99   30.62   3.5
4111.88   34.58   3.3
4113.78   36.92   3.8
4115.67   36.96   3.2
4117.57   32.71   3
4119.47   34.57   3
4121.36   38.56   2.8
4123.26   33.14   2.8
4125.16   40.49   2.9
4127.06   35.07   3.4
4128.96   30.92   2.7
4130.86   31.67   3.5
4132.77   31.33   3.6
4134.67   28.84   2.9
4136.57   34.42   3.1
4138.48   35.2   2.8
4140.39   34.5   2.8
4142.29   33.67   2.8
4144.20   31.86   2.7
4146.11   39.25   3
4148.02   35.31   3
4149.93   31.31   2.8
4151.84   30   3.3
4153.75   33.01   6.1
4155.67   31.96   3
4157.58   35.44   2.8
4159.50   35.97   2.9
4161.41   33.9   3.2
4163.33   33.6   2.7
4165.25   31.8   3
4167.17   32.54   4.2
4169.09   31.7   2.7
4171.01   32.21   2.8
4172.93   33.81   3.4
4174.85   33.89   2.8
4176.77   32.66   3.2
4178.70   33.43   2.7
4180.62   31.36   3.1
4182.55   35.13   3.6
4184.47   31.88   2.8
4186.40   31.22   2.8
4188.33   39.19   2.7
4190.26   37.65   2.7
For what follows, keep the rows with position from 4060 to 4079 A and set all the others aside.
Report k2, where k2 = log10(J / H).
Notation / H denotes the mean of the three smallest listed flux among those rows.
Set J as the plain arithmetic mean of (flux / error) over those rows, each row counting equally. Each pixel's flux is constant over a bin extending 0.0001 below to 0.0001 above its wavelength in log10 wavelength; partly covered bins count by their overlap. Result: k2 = -0.44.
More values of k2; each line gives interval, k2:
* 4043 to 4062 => -0.49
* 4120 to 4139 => -0.43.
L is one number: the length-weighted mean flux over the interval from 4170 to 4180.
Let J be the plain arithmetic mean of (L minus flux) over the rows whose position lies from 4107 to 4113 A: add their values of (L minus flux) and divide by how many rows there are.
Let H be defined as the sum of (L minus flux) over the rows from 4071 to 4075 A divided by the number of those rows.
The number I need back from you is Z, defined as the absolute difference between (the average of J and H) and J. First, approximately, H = -2.5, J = -0.2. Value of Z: 1.15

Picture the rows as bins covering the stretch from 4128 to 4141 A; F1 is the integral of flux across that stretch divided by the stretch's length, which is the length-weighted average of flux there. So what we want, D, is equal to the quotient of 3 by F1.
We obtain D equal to 0.093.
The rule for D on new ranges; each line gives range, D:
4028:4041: 0.089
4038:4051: 0.086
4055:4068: 0.091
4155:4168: 0.089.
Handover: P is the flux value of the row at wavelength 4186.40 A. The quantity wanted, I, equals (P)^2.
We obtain 975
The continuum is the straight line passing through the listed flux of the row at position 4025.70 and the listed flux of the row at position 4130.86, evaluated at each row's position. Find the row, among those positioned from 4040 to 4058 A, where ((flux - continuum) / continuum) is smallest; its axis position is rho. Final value 4040.55 A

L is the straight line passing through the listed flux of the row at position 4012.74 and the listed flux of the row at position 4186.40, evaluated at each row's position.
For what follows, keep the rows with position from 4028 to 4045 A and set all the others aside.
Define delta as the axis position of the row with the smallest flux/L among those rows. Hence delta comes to 4031.26 A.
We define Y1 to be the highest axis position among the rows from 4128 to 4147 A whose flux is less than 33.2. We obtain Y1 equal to 4144.20 A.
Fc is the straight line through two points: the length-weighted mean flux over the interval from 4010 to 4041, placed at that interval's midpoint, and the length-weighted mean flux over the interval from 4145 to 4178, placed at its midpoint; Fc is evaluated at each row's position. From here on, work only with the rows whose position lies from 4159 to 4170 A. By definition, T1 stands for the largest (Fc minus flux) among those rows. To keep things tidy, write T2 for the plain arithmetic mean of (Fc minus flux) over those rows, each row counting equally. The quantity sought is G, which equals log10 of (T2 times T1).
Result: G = -0.59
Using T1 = 1.7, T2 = 0.15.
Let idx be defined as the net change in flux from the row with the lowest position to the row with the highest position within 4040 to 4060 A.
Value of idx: -0.6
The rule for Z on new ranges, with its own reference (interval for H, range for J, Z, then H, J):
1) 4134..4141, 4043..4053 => 0.82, -0.1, -1.7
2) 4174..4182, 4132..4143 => 0.08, 0.3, 0.2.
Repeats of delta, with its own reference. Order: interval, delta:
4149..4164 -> 4151.84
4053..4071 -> 4062.94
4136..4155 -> 4151.84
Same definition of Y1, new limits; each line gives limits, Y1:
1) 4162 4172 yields 4171.01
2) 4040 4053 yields 4046.14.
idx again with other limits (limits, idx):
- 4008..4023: 0.5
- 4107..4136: -5.9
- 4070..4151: -0.7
